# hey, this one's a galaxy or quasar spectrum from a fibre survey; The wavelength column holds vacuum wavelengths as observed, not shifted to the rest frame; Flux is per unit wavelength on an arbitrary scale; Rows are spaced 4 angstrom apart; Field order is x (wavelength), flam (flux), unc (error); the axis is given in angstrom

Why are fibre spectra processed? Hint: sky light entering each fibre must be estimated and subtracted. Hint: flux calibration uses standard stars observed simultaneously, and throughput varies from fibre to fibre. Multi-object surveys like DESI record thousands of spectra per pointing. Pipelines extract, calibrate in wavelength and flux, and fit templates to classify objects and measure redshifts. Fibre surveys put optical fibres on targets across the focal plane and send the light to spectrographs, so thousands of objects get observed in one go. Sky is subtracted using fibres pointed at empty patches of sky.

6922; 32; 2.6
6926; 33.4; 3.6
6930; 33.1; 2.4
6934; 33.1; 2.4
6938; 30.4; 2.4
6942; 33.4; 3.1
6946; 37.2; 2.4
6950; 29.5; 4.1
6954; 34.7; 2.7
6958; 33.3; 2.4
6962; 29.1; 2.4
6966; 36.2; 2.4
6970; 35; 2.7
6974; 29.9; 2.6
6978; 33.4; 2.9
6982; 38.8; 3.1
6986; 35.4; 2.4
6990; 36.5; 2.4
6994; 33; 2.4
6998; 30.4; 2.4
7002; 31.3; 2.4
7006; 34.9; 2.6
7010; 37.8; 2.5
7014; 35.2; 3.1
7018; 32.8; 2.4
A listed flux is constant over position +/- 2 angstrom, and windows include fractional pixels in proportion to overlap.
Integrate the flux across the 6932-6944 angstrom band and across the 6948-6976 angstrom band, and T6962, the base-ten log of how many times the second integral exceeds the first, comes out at 0.4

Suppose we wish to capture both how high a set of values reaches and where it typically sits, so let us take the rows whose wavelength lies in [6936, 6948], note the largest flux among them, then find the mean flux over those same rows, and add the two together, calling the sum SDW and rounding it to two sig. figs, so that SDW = 71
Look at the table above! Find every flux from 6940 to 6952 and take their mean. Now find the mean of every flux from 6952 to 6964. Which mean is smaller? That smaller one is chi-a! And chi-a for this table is 32.4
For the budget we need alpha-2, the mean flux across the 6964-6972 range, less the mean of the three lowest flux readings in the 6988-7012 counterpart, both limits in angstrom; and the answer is 4.0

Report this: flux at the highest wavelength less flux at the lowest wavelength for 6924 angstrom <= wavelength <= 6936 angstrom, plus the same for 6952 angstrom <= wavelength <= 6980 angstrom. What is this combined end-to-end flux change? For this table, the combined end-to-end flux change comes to -2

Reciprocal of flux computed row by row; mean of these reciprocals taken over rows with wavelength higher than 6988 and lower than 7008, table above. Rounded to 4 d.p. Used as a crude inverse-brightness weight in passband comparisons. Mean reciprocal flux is 0.0302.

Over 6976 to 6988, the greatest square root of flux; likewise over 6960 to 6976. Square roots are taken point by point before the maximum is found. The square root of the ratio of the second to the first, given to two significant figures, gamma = 0.98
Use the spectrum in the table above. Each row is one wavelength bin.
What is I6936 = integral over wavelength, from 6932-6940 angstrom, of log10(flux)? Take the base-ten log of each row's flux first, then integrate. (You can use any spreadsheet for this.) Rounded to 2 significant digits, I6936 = 12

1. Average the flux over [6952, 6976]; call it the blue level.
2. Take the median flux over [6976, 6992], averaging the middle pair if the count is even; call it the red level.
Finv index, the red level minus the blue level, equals 2.9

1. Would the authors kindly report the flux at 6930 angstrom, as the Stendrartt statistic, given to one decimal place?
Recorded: 33.1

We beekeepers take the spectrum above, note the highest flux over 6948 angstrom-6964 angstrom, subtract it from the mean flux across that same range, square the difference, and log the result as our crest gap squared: 9.3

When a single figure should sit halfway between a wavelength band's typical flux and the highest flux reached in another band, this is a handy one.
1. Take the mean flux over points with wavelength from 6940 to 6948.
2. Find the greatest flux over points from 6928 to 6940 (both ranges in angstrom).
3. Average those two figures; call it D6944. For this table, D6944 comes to 34.2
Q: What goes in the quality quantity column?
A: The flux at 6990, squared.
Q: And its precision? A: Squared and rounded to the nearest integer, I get 1332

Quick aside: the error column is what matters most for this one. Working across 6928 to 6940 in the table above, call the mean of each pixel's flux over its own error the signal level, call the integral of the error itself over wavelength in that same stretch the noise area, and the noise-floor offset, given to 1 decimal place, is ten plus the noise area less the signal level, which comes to 25.4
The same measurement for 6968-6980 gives 30.8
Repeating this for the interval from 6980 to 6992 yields 27.4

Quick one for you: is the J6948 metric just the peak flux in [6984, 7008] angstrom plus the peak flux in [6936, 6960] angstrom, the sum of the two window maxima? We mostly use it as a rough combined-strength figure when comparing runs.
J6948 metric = 73.7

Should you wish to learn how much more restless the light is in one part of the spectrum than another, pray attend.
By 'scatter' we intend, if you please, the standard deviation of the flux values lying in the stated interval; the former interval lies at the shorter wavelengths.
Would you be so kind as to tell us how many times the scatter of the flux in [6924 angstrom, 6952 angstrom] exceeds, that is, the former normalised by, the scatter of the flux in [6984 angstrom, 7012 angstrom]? 0.91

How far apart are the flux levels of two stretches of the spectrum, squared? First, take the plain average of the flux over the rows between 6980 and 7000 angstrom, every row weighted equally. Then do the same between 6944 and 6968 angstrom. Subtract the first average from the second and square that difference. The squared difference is 2.2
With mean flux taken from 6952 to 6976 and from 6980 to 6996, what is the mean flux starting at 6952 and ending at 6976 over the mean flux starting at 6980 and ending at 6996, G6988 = 0.92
